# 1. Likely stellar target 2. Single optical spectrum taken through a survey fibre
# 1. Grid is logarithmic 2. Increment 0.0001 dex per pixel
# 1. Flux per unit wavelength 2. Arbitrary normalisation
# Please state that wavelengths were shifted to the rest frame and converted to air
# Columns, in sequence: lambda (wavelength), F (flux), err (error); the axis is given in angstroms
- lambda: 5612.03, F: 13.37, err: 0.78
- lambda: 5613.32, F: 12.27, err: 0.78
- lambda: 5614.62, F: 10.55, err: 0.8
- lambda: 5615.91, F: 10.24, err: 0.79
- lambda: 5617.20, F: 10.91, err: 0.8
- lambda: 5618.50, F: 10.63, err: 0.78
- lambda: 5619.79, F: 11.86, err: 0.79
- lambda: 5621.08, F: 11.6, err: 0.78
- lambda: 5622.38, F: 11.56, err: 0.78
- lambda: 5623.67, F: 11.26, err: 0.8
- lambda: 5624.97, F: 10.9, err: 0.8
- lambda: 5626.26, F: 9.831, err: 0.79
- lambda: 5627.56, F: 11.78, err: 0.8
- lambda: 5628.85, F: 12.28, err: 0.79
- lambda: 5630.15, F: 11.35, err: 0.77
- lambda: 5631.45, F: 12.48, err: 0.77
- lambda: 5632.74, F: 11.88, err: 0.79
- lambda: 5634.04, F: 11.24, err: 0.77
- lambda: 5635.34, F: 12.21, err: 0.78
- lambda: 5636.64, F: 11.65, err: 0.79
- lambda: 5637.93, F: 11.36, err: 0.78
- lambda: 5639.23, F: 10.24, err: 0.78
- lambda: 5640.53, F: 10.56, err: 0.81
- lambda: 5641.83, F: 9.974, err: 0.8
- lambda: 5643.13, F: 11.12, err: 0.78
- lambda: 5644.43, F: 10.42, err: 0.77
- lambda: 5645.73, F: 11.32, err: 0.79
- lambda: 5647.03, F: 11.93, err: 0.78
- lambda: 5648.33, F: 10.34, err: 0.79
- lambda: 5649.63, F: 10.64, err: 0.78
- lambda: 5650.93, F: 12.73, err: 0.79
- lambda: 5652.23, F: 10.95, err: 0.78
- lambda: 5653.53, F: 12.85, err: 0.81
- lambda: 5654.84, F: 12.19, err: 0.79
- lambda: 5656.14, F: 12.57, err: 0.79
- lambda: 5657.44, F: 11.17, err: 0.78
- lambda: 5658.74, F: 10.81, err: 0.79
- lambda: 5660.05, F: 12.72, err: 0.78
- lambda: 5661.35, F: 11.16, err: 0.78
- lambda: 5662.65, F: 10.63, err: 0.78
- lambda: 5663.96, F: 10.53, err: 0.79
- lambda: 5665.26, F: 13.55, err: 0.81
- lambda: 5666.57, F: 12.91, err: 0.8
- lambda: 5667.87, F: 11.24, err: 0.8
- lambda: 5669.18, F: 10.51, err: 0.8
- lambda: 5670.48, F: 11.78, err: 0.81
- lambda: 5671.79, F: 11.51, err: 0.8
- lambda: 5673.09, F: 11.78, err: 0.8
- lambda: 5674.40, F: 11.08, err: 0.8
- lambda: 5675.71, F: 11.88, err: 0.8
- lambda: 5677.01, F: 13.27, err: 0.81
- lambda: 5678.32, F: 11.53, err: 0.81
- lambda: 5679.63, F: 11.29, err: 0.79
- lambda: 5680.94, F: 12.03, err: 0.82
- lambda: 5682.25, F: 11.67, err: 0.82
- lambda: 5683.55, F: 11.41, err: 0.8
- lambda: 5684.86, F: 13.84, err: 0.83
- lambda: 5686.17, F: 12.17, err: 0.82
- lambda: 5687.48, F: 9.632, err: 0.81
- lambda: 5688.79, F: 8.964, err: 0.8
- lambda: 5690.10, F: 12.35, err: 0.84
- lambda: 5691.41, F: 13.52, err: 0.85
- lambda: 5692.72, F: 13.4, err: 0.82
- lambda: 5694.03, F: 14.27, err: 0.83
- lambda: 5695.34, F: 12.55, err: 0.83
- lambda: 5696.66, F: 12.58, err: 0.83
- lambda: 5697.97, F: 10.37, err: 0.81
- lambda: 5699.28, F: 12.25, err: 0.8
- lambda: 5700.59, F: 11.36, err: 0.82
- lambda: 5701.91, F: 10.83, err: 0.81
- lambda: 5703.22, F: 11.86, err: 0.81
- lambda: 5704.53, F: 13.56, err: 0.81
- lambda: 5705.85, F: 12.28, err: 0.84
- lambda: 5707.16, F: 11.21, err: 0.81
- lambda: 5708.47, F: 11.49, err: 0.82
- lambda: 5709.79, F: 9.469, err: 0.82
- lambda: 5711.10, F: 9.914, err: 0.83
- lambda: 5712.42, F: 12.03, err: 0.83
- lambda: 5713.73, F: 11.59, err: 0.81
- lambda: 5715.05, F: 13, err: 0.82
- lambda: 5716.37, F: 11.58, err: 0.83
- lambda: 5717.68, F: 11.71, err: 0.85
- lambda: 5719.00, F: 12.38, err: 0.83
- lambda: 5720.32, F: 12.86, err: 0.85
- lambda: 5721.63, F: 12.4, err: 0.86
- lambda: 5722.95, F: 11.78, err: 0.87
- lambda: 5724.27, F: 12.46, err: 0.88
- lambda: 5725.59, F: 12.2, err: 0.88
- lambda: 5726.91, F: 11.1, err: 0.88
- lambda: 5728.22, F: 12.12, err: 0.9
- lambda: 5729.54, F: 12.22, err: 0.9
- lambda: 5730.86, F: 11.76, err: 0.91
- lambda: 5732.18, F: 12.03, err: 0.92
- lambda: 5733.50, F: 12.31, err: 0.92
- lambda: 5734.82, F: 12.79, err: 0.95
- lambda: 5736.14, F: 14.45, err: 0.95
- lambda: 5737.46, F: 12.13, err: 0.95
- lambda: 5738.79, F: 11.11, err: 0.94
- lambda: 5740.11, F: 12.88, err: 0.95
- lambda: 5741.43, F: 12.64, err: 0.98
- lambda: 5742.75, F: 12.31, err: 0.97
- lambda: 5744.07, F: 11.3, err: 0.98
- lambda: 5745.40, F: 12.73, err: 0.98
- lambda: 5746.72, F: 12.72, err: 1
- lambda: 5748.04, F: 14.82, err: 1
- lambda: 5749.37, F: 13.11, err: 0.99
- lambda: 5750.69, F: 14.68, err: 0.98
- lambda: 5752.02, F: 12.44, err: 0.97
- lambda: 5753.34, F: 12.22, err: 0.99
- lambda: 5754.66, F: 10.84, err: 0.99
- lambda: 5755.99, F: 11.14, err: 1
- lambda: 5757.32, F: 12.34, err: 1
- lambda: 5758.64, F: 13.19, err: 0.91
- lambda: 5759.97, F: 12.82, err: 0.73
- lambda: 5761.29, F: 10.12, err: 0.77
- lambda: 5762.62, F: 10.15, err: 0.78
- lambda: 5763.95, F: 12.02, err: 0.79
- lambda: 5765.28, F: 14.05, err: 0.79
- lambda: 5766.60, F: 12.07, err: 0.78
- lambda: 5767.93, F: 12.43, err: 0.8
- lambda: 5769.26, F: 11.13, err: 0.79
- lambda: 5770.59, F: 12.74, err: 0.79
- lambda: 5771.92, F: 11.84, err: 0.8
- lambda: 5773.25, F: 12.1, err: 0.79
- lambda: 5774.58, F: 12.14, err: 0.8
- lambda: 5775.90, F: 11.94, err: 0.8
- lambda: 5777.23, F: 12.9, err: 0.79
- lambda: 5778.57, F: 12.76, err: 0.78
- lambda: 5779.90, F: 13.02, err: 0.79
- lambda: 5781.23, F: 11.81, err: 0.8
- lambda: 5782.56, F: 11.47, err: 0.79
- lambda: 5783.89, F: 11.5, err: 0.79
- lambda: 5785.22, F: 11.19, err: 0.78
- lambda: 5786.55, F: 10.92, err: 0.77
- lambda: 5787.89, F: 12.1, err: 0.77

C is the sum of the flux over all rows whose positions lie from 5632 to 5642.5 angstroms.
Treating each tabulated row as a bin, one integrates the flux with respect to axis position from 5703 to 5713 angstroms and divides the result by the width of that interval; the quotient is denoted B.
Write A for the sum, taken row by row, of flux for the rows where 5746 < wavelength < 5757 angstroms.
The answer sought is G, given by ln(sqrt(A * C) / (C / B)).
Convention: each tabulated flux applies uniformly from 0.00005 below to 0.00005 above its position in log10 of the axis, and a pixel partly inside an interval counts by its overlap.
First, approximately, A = 102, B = 11.5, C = 89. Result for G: 2.51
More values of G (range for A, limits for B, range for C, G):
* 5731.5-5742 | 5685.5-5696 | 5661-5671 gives 2.54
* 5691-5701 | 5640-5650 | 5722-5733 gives 2.40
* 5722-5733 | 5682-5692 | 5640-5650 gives 2.51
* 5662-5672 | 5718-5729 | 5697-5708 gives 2.49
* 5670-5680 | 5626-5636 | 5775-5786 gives 2.45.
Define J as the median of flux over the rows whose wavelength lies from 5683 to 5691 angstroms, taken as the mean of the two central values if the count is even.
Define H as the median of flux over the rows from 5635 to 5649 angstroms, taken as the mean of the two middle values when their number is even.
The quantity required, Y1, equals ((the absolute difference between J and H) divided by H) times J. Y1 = 0.71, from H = 11.1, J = 11.8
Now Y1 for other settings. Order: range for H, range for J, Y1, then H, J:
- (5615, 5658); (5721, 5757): 1.08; 11.3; 12.3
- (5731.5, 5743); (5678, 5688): 0.67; 12.3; 11.6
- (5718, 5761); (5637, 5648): 1.33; 12.4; 10.8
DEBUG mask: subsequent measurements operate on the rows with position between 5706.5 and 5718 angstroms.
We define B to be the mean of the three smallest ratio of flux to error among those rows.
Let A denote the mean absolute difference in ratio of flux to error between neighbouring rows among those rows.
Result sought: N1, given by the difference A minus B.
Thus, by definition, -11.2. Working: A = 1.2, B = 12.4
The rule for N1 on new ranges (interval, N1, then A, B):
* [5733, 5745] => -10.9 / 1.1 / 12.0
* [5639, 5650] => -11.9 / 1.0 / 12.9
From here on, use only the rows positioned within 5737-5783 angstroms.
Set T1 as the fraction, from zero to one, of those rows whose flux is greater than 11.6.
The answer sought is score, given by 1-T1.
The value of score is 0.23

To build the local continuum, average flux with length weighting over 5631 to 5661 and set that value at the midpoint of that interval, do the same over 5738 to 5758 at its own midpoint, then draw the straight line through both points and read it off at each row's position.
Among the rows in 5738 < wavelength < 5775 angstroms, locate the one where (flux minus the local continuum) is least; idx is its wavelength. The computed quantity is 5761.29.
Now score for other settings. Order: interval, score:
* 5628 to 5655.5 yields 0.57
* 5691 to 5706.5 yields 0.25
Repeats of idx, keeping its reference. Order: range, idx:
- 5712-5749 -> 5738.79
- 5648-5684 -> 5669.18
